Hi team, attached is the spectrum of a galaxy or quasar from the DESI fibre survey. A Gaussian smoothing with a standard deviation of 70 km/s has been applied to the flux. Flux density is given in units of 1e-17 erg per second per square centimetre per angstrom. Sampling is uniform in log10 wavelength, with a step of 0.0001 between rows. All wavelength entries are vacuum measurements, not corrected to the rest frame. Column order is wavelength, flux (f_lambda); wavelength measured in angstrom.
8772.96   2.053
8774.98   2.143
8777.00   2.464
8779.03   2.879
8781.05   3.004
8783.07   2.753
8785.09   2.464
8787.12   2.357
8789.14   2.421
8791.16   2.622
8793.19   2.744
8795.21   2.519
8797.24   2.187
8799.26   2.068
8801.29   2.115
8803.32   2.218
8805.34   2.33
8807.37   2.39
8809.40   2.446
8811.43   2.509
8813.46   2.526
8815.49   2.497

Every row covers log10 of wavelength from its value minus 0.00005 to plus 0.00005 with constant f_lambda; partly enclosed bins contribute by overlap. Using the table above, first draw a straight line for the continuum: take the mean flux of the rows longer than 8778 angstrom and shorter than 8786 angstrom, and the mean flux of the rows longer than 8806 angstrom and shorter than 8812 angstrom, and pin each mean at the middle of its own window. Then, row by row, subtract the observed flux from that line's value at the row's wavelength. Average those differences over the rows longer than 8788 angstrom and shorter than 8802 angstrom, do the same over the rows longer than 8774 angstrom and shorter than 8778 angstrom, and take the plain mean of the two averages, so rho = 0.39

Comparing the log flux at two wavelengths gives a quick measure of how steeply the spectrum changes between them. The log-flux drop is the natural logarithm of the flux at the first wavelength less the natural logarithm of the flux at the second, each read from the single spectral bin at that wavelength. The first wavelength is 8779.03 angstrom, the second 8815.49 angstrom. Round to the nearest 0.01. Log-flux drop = 0.14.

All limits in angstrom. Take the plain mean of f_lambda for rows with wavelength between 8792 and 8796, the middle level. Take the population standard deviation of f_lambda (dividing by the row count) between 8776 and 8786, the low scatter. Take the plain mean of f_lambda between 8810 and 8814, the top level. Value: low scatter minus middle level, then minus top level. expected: -4.93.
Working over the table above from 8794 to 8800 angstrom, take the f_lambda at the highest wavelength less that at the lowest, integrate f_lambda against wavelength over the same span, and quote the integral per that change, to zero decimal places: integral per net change -30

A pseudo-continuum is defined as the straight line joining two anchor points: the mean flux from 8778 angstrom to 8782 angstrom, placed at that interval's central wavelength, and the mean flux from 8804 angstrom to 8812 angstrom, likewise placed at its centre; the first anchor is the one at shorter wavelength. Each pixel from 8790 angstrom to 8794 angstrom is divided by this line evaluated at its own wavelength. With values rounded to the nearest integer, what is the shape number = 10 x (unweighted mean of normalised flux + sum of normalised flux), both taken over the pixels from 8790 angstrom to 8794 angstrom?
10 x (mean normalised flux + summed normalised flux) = 30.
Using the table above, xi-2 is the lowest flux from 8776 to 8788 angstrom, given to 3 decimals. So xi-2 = 2.357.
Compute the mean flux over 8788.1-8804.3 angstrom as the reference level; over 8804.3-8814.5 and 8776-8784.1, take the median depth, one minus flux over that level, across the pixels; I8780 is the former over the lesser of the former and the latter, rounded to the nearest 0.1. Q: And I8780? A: 0.2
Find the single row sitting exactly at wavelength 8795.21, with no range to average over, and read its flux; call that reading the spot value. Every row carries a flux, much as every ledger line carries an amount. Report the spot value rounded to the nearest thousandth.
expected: 2.519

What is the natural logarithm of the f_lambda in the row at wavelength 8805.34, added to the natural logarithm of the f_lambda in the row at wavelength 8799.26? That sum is 1.57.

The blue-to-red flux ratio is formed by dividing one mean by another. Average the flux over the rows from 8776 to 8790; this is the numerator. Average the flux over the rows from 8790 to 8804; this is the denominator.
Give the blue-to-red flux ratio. 1.11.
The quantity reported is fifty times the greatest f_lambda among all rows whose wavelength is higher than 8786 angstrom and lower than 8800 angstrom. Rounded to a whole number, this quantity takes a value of 137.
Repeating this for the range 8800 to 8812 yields 125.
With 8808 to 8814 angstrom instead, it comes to 126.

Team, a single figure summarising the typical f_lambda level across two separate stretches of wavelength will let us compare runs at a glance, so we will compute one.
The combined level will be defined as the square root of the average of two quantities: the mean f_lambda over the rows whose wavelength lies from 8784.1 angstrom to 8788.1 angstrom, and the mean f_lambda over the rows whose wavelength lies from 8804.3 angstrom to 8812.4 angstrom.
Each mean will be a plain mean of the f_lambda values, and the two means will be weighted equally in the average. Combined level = 1.55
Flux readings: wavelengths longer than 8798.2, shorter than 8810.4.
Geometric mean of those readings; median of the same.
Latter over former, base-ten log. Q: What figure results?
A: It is 0.003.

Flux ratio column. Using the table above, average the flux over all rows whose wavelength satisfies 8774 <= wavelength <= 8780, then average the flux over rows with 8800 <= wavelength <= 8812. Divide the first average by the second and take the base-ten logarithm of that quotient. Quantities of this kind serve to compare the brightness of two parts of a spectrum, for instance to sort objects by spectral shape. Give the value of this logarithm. 0.03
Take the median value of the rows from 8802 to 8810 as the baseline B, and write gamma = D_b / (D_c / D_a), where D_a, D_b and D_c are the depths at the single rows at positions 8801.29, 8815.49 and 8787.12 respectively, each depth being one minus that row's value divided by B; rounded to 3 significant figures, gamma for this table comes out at -4.74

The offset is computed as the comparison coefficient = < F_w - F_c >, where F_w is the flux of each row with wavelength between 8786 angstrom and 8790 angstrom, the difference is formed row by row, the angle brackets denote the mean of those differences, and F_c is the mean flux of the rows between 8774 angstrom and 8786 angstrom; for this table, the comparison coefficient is -0.23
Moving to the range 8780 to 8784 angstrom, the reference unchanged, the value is 0.26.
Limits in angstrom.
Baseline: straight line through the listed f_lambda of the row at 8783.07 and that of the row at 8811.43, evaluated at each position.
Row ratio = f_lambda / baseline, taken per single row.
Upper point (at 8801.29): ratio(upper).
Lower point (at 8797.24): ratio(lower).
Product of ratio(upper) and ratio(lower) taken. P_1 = 0.68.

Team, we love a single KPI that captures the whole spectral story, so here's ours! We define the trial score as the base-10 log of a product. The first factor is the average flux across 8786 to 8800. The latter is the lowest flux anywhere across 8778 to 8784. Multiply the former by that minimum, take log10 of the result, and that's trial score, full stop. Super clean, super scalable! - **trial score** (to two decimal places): 0.82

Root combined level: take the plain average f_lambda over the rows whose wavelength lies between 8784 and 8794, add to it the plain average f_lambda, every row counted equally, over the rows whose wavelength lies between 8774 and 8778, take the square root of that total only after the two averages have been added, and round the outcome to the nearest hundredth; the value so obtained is 2.20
